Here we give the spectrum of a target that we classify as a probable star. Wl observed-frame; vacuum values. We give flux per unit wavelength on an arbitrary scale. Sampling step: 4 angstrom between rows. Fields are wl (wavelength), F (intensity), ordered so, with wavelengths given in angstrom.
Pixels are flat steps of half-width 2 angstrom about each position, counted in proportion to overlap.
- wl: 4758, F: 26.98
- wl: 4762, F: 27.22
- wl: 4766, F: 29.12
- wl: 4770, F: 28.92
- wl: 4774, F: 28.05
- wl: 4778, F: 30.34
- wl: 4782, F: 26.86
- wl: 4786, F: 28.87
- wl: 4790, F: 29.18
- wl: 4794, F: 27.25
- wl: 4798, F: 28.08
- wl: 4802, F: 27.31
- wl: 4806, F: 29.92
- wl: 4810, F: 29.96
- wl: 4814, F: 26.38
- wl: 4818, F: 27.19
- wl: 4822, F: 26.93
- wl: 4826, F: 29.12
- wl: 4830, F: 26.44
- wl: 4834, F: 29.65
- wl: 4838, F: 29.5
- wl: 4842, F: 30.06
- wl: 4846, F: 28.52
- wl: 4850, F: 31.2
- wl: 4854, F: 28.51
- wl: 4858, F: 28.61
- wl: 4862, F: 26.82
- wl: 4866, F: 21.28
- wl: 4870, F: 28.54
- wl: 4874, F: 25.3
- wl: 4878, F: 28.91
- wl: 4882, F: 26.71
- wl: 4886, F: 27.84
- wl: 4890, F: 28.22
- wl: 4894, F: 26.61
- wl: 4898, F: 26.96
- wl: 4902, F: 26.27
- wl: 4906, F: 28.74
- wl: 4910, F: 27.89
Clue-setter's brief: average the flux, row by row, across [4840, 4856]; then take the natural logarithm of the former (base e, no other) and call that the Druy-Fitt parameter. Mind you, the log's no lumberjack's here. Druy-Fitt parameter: 3.39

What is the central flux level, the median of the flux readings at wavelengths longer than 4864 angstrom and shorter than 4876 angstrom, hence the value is 25.3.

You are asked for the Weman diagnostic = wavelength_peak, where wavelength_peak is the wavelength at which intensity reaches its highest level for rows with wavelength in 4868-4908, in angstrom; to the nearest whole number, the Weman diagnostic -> 4878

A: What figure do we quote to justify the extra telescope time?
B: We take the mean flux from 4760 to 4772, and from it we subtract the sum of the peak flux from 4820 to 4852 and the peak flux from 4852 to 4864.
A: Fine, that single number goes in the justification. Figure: -31.4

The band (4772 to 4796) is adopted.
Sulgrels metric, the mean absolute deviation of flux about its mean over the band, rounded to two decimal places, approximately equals 1.04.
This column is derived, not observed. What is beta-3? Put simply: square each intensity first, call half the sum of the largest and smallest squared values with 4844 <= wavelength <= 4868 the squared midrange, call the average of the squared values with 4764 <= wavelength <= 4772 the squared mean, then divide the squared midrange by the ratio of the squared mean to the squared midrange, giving 604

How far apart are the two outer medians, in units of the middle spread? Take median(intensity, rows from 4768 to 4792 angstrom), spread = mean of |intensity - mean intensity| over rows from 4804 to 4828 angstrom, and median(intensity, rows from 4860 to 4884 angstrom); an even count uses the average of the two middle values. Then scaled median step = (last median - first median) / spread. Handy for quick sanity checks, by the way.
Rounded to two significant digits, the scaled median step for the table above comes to -1.5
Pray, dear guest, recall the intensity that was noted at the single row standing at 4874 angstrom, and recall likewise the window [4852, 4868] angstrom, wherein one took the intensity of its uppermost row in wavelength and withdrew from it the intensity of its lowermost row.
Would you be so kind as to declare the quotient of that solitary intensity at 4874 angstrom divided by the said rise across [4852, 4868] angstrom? -3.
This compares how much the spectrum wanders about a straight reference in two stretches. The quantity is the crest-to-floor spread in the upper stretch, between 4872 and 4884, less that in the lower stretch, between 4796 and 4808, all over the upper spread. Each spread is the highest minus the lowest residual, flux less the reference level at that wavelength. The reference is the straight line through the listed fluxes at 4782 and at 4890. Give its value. 0.3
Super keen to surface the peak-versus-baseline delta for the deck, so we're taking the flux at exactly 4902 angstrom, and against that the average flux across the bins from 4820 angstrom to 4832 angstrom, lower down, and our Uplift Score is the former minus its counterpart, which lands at -1.2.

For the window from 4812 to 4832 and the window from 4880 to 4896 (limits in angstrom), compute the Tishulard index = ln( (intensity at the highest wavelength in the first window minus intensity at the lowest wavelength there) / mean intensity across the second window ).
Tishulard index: -6.1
